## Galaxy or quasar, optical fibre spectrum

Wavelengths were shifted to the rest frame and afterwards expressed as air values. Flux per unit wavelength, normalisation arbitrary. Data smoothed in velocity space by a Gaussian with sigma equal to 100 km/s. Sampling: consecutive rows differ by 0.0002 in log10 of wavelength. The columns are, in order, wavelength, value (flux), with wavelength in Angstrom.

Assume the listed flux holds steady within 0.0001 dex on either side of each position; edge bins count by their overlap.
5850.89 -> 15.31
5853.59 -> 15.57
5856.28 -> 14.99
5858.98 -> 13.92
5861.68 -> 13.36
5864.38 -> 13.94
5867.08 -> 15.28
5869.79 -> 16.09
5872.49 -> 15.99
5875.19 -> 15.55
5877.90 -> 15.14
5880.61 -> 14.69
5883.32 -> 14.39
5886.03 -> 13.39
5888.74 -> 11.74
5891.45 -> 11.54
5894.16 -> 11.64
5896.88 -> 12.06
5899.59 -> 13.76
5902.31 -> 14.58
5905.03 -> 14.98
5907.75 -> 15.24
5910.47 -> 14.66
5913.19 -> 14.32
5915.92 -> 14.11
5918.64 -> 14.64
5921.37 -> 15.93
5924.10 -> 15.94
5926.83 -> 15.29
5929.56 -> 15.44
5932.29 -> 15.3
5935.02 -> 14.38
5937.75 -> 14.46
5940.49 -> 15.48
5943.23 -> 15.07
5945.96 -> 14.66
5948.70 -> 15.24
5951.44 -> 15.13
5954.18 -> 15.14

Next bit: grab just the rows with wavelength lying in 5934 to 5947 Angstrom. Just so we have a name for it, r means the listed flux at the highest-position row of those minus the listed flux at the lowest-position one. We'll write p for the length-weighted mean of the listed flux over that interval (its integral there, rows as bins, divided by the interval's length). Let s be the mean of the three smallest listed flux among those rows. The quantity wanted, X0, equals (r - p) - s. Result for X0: -29.0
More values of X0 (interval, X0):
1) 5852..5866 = -29.8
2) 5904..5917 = -29.9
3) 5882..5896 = -26.9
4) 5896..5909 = -24.5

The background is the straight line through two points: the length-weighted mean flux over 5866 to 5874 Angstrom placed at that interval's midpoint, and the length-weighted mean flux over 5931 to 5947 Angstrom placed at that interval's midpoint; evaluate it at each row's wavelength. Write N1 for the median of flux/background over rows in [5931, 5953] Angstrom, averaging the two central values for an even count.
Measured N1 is 1.02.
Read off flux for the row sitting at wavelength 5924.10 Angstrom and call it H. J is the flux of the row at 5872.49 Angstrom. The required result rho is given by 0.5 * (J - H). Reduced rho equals 0.0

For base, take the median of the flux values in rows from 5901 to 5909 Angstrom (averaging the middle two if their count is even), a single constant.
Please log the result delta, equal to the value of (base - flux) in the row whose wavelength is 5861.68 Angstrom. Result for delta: 1.6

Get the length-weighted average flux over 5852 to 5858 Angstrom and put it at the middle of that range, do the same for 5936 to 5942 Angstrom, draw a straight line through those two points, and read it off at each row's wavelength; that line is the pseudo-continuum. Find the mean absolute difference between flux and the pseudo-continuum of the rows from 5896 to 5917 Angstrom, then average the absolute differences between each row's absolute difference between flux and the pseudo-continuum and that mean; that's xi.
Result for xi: 0.6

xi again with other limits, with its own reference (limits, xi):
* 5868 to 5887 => 0.4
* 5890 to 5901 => 0.8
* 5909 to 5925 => 0.2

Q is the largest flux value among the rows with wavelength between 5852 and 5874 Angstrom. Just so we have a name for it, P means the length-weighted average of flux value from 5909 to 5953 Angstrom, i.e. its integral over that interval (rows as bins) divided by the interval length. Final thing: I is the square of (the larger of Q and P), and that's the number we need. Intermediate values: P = 15.01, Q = 16.09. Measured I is 259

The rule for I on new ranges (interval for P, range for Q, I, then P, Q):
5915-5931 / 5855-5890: 259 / 15.26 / 16.09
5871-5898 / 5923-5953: 254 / 13.64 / 15.94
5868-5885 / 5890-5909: 233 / 15.26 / 15.24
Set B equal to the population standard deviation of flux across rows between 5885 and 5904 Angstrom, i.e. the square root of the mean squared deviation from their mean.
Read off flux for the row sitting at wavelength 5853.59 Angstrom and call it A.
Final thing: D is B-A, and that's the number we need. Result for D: -14.4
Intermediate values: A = 15.57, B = 1.1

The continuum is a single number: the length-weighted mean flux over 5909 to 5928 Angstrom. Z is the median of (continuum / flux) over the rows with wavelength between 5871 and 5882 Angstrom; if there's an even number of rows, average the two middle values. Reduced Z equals 0.98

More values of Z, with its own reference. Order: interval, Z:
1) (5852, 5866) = 1.07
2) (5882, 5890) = 1.12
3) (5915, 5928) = 0.98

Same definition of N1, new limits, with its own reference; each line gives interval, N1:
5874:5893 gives 0.92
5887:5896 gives 0.75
